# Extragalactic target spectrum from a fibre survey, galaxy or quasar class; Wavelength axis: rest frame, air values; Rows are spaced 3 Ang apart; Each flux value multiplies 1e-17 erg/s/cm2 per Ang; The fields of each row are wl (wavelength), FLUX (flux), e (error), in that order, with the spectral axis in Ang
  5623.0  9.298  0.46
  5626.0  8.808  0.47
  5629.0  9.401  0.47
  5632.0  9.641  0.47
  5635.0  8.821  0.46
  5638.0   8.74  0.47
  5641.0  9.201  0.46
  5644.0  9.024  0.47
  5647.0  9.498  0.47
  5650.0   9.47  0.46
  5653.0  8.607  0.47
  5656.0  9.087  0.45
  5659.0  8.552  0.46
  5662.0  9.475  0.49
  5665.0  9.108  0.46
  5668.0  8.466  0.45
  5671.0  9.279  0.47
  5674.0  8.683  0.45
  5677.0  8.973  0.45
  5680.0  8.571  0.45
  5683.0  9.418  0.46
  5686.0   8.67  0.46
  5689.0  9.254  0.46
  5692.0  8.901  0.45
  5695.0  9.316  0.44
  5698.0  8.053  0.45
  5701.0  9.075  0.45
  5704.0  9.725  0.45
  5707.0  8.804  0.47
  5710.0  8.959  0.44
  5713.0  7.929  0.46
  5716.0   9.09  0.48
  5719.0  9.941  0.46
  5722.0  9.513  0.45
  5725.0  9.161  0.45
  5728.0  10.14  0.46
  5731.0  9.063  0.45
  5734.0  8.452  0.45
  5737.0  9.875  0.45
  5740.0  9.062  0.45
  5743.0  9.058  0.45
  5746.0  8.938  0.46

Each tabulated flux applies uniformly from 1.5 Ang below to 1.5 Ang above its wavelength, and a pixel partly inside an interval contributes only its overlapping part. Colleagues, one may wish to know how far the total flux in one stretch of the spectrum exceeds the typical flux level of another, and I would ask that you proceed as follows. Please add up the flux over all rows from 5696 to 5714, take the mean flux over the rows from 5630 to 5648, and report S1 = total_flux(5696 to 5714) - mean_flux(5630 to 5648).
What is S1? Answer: 43.4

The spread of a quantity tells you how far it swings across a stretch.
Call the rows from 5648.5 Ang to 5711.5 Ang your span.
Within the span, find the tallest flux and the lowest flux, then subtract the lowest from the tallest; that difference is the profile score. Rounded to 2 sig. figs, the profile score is 1.7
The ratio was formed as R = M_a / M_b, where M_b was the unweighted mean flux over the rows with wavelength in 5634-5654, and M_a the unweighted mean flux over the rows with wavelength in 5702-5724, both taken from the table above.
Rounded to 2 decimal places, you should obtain 1.01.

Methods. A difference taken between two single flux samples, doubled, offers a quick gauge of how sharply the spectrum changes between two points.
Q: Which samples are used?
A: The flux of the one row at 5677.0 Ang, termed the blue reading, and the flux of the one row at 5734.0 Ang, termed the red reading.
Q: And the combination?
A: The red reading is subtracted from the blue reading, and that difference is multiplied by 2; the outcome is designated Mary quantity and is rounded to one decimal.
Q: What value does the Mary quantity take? 1.0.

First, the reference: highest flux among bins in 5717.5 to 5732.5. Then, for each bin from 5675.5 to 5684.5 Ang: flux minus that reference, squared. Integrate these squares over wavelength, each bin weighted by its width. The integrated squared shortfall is 13.0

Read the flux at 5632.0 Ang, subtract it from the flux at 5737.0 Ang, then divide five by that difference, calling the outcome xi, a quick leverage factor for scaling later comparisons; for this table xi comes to 21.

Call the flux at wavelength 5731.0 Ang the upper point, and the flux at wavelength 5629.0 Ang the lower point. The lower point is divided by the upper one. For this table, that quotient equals 1.04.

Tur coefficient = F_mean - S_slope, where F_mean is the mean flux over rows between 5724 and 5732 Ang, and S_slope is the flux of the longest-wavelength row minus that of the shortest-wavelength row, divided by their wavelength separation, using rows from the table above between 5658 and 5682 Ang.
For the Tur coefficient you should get 9.5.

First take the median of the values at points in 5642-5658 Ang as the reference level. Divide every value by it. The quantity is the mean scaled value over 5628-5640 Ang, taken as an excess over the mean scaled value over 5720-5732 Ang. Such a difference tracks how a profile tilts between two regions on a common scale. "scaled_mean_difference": -0.04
